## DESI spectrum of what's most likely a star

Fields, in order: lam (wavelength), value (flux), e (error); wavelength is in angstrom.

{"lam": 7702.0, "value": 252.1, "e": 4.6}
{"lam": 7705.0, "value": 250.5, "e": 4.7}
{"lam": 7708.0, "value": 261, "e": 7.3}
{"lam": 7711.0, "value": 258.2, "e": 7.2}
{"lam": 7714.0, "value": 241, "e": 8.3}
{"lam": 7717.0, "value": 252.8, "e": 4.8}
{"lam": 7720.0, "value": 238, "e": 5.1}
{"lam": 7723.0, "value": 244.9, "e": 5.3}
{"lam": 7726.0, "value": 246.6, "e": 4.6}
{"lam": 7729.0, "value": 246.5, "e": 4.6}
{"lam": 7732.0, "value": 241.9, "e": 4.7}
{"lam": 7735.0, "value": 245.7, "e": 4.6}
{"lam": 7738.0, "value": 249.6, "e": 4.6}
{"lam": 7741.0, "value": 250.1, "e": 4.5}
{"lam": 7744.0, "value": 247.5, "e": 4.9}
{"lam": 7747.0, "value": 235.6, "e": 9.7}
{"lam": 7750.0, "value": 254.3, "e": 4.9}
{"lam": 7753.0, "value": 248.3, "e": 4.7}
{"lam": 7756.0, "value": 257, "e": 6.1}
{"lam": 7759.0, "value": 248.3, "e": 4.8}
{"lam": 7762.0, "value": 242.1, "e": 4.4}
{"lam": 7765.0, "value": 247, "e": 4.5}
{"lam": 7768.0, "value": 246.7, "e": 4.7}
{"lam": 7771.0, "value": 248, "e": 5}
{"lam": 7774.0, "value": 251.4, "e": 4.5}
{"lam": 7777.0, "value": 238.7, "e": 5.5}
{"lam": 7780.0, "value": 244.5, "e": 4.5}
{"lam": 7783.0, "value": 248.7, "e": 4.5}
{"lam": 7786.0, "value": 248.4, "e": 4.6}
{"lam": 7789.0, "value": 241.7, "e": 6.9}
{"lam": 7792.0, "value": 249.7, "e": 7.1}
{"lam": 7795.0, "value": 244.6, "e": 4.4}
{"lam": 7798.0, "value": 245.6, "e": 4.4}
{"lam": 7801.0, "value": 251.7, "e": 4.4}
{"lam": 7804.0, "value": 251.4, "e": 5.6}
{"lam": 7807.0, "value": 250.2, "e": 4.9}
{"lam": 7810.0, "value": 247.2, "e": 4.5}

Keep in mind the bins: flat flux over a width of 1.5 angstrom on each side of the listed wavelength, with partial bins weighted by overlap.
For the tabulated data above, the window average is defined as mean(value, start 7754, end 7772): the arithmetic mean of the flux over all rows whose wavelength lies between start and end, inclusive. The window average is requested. 248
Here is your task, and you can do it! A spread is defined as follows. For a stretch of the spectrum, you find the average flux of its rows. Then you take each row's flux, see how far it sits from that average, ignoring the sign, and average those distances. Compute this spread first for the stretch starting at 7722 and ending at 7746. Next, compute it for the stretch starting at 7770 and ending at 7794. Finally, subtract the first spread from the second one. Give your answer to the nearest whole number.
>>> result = 2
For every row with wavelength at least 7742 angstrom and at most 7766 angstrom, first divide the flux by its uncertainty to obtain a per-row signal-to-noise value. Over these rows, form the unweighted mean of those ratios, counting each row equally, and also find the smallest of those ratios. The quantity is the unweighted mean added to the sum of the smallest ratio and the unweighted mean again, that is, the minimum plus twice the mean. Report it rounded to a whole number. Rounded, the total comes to 120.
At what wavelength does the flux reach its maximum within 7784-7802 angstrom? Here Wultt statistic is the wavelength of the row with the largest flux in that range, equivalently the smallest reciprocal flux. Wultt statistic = 7801.0 angstrom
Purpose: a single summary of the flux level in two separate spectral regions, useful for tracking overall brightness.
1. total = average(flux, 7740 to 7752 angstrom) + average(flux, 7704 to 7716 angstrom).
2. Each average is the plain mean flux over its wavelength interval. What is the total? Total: 500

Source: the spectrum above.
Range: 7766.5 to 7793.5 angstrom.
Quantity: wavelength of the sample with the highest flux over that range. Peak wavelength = 7774.0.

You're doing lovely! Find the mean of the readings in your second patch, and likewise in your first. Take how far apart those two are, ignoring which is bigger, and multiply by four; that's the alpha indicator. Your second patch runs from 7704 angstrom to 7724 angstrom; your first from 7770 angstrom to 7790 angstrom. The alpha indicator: 14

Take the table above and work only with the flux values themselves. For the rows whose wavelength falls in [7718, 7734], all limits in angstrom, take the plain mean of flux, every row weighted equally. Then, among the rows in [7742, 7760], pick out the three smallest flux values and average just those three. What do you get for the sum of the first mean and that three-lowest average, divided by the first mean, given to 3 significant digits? 2.00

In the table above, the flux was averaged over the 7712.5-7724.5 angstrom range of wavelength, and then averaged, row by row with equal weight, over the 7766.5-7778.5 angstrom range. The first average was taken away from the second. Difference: 2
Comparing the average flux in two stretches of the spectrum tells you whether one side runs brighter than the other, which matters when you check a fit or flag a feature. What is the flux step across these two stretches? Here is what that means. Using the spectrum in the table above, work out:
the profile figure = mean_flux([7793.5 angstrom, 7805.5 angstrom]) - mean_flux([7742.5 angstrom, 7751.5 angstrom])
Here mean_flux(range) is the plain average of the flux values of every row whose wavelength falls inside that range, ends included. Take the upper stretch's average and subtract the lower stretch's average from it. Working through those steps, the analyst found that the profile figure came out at 2.5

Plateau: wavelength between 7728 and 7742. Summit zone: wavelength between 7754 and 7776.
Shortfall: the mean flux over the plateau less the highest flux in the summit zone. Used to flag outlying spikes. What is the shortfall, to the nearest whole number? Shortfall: -10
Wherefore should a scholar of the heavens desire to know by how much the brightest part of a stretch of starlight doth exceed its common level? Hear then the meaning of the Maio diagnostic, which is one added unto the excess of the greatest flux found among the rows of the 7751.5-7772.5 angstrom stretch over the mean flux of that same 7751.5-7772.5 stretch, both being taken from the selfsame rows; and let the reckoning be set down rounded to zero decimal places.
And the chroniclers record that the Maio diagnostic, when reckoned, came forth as 10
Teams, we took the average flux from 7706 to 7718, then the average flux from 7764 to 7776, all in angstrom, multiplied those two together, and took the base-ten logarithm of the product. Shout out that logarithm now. 4.80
